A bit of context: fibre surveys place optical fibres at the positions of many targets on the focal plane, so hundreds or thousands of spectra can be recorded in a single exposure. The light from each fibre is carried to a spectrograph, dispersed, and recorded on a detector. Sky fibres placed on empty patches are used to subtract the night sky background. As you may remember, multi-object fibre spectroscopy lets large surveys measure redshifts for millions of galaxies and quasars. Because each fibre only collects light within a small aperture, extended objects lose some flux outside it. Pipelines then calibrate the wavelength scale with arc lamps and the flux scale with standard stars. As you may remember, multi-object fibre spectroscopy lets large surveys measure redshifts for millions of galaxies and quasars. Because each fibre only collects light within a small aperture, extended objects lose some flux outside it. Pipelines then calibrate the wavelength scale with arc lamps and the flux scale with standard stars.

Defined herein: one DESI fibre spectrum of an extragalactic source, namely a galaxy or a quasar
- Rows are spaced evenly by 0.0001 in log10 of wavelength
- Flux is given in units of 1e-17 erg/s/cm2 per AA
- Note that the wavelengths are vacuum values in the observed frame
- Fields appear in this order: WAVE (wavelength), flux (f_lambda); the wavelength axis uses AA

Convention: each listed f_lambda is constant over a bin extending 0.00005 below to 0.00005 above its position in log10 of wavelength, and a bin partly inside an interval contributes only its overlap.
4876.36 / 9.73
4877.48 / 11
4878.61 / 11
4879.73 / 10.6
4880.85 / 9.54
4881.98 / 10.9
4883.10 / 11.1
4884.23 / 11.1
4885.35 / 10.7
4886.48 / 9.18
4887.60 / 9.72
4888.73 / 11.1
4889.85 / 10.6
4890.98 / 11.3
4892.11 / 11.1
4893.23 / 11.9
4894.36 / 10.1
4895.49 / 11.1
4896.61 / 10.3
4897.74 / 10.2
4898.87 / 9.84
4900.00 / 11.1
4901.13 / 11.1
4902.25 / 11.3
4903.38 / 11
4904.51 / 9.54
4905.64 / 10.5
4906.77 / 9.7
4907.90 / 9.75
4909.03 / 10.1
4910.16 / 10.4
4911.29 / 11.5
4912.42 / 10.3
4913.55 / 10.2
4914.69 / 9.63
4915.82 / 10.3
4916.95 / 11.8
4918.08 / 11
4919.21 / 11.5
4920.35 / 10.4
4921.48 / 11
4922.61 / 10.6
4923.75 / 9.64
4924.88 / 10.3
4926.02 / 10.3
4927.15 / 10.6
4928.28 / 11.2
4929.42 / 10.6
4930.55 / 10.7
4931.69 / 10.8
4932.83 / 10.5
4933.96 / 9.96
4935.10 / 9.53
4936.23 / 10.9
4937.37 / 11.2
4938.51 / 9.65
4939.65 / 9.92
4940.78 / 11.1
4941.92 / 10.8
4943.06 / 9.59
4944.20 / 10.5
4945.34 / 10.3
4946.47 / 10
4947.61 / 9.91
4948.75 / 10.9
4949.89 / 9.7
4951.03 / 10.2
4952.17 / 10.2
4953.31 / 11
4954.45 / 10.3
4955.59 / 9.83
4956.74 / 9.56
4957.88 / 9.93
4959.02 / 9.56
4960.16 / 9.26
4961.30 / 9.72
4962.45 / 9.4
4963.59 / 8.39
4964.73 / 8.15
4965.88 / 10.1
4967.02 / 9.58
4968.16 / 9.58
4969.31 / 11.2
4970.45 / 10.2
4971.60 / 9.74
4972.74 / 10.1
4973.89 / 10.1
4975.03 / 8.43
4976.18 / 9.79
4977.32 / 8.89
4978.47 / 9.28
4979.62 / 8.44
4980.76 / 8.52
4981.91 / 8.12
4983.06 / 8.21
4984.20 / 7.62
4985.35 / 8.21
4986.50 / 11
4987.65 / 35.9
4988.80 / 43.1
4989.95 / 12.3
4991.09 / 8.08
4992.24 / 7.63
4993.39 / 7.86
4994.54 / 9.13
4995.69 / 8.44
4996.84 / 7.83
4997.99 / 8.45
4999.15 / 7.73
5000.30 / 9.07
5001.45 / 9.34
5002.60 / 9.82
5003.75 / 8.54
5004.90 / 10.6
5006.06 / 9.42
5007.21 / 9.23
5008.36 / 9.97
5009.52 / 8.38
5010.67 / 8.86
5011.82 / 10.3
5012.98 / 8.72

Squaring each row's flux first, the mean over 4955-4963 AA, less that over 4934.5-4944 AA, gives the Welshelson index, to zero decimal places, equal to -15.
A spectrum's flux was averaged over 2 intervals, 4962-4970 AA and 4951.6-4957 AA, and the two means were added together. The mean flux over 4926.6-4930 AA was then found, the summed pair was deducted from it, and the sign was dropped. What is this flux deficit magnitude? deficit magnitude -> 8.9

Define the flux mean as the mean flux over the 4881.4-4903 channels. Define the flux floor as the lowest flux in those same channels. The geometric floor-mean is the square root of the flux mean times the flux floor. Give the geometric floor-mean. 9.92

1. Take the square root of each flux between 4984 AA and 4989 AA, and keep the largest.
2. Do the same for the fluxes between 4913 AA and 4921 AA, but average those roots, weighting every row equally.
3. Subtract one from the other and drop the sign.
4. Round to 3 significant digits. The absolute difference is 3.30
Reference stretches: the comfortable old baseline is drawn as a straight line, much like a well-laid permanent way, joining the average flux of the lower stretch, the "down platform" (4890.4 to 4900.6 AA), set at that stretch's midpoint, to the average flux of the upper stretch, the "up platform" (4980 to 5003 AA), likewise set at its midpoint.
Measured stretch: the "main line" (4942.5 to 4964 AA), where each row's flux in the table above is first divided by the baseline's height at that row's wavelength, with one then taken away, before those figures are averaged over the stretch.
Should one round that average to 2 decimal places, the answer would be -0.13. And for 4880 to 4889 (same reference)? -0.02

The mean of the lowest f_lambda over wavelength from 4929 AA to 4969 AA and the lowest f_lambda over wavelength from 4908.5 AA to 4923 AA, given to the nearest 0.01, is 8.89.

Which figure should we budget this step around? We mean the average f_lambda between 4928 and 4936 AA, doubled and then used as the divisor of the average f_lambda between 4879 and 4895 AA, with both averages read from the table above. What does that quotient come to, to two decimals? 0.51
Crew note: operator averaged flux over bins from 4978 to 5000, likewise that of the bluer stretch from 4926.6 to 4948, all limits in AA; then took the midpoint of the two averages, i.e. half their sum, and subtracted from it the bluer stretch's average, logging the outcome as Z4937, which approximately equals 0.7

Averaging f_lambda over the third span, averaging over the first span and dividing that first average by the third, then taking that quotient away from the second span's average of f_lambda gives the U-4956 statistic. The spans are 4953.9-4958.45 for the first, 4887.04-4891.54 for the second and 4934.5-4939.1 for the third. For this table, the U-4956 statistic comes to 9.7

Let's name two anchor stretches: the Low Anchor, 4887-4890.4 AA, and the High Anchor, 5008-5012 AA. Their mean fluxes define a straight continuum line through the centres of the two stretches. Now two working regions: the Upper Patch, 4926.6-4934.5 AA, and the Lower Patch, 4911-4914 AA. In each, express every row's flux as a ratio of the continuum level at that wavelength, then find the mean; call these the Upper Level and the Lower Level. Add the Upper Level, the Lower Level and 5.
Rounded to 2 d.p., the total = 7.09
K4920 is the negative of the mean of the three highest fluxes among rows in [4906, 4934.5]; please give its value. -11.6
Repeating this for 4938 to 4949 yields -10.9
